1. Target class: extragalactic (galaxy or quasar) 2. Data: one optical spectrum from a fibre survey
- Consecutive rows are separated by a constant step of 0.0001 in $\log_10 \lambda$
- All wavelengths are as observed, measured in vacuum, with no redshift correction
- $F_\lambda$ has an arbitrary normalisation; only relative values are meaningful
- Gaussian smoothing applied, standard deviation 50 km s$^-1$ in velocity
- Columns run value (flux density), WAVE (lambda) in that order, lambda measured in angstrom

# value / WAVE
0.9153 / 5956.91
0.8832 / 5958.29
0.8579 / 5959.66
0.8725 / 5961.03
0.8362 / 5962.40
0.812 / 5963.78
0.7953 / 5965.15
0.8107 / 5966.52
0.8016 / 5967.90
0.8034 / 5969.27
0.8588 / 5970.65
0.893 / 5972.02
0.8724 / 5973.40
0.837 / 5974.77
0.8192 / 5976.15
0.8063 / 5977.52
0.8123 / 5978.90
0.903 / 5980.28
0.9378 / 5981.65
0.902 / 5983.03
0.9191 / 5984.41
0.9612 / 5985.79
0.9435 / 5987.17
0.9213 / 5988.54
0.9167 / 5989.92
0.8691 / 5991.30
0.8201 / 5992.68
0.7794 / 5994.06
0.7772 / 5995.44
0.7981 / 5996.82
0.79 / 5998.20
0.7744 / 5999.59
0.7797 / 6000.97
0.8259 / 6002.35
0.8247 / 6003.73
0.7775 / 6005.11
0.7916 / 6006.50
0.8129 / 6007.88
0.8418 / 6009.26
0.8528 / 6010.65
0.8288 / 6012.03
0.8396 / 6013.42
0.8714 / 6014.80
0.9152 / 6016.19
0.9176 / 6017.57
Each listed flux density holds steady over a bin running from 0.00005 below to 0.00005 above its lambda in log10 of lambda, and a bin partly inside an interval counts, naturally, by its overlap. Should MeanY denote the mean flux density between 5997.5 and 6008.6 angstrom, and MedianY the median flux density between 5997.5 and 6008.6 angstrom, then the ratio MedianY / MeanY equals 0.99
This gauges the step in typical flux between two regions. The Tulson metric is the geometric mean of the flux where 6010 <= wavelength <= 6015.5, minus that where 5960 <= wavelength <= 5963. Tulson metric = -0.01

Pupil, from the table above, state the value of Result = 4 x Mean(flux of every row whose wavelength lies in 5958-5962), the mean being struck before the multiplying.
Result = 3.48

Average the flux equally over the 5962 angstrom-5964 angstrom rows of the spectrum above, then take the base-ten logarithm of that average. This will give -0.08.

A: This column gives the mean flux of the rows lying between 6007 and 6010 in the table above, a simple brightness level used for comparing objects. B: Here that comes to 0.83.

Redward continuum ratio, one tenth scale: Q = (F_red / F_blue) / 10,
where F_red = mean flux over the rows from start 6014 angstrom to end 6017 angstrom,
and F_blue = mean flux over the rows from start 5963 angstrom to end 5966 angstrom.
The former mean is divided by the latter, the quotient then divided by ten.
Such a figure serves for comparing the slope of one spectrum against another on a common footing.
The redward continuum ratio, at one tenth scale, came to 0.111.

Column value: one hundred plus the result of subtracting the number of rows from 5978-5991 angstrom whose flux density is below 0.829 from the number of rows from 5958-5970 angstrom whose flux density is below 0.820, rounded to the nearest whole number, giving 104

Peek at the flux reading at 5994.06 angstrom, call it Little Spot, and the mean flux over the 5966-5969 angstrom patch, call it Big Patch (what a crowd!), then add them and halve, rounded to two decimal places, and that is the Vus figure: 0.79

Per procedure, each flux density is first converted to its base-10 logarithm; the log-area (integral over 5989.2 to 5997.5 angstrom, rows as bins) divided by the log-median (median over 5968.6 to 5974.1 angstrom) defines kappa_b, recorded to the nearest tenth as 11.0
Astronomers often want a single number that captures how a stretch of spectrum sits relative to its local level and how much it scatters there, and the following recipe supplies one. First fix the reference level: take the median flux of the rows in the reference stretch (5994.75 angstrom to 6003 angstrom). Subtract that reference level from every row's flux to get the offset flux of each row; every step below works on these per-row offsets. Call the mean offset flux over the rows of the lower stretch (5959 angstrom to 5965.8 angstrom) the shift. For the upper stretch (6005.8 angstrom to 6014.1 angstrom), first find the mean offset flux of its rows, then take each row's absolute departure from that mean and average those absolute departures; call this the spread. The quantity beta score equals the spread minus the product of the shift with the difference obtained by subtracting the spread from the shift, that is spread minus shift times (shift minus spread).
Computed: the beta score 0.015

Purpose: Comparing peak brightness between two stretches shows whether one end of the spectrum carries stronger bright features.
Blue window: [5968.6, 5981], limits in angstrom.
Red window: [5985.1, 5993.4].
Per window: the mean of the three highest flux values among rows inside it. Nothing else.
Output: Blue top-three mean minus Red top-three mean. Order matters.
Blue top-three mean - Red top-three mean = -0.053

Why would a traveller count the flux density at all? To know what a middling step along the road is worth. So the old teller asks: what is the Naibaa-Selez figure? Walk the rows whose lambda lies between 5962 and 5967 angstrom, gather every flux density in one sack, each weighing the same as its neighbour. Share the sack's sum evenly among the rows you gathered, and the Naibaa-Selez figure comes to 0.81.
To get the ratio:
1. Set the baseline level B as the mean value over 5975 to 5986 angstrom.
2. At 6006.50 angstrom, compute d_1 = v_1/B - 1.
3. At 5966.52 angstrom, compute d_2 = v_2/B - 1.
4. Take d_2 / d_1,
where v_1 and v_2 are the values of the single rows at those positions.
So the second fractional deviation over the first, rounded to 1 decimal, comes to 0.8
